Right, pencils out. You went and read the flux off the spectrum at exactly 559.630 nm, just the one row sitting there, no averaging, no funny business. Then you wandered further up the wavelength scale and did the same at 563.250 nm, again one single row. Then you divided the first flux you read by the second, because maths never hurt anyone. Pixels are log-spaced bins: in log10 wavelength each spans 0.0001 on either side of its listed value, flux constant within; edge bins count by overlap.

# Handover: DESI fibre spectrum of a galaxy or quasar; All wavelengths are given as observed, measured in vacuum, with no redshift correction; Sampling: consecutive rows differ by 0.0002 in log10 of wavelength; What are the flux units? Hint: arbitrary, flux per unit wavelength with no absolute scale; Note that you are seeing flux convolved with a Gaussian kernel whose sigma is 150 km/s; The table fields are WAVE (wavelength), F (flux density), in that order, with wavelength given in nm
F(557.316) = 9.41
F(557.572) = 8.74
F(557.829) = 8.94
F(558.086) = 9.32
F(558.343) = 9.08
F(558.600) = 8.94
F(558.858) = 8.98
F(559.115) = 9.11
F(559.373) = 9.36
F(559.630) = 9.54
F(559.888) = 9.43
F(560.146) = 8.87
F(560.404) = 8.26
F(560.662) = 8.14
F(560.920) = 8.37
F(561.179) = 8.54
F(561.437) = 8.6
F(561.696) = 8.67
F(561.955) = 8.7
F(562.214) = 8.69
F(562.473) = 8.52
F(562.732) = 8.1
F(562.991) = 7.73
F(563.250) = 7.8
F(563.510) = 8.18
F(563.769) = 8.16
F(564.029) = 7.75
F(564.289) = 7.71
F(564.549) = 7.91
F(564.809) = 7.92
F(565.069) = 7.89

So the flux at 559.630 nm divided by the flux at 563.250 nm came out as 1.22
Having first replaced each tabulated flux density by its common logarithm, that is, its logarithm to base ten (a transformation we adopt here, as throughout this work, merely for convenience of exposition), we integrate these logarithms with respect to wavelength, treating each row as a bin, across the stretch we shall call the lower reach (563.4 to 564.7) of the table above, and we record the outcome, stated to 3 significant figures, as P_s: 1.17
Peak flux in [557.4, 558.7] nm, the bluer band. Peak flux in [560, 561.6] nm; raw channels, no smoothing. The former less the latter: 0.45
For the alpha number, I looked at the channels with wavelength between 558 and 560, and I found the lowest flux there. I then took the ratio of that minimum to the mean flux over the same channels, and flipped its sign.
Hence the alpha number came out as -0.970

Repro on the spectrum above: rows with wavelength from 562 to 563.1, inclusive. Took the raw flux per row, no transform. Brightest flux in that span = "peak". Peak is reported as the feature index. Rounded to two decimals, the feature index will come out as 8.69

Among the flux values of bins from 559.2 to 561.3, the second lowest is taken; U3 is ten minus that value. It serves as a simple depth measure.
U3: 1.7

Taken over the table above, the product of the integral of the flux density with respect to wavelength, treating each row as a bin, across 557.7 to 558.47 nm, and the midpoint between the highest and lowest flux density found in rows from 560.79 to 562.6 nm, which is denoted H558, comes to 60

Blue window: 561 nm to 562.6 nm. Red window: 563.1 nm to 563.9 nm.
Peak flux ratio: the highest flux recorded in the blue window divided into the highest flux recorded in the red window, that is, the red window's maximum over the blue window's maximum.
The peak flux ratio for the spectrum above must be 0.940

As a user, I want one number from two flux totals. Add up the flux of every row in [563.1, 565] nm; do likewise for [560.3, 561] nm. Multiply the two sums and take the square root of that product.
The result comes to 37.1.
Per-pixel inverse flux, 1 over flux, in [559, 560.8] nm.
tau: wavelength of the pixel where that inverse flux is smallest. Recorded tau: 559.630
